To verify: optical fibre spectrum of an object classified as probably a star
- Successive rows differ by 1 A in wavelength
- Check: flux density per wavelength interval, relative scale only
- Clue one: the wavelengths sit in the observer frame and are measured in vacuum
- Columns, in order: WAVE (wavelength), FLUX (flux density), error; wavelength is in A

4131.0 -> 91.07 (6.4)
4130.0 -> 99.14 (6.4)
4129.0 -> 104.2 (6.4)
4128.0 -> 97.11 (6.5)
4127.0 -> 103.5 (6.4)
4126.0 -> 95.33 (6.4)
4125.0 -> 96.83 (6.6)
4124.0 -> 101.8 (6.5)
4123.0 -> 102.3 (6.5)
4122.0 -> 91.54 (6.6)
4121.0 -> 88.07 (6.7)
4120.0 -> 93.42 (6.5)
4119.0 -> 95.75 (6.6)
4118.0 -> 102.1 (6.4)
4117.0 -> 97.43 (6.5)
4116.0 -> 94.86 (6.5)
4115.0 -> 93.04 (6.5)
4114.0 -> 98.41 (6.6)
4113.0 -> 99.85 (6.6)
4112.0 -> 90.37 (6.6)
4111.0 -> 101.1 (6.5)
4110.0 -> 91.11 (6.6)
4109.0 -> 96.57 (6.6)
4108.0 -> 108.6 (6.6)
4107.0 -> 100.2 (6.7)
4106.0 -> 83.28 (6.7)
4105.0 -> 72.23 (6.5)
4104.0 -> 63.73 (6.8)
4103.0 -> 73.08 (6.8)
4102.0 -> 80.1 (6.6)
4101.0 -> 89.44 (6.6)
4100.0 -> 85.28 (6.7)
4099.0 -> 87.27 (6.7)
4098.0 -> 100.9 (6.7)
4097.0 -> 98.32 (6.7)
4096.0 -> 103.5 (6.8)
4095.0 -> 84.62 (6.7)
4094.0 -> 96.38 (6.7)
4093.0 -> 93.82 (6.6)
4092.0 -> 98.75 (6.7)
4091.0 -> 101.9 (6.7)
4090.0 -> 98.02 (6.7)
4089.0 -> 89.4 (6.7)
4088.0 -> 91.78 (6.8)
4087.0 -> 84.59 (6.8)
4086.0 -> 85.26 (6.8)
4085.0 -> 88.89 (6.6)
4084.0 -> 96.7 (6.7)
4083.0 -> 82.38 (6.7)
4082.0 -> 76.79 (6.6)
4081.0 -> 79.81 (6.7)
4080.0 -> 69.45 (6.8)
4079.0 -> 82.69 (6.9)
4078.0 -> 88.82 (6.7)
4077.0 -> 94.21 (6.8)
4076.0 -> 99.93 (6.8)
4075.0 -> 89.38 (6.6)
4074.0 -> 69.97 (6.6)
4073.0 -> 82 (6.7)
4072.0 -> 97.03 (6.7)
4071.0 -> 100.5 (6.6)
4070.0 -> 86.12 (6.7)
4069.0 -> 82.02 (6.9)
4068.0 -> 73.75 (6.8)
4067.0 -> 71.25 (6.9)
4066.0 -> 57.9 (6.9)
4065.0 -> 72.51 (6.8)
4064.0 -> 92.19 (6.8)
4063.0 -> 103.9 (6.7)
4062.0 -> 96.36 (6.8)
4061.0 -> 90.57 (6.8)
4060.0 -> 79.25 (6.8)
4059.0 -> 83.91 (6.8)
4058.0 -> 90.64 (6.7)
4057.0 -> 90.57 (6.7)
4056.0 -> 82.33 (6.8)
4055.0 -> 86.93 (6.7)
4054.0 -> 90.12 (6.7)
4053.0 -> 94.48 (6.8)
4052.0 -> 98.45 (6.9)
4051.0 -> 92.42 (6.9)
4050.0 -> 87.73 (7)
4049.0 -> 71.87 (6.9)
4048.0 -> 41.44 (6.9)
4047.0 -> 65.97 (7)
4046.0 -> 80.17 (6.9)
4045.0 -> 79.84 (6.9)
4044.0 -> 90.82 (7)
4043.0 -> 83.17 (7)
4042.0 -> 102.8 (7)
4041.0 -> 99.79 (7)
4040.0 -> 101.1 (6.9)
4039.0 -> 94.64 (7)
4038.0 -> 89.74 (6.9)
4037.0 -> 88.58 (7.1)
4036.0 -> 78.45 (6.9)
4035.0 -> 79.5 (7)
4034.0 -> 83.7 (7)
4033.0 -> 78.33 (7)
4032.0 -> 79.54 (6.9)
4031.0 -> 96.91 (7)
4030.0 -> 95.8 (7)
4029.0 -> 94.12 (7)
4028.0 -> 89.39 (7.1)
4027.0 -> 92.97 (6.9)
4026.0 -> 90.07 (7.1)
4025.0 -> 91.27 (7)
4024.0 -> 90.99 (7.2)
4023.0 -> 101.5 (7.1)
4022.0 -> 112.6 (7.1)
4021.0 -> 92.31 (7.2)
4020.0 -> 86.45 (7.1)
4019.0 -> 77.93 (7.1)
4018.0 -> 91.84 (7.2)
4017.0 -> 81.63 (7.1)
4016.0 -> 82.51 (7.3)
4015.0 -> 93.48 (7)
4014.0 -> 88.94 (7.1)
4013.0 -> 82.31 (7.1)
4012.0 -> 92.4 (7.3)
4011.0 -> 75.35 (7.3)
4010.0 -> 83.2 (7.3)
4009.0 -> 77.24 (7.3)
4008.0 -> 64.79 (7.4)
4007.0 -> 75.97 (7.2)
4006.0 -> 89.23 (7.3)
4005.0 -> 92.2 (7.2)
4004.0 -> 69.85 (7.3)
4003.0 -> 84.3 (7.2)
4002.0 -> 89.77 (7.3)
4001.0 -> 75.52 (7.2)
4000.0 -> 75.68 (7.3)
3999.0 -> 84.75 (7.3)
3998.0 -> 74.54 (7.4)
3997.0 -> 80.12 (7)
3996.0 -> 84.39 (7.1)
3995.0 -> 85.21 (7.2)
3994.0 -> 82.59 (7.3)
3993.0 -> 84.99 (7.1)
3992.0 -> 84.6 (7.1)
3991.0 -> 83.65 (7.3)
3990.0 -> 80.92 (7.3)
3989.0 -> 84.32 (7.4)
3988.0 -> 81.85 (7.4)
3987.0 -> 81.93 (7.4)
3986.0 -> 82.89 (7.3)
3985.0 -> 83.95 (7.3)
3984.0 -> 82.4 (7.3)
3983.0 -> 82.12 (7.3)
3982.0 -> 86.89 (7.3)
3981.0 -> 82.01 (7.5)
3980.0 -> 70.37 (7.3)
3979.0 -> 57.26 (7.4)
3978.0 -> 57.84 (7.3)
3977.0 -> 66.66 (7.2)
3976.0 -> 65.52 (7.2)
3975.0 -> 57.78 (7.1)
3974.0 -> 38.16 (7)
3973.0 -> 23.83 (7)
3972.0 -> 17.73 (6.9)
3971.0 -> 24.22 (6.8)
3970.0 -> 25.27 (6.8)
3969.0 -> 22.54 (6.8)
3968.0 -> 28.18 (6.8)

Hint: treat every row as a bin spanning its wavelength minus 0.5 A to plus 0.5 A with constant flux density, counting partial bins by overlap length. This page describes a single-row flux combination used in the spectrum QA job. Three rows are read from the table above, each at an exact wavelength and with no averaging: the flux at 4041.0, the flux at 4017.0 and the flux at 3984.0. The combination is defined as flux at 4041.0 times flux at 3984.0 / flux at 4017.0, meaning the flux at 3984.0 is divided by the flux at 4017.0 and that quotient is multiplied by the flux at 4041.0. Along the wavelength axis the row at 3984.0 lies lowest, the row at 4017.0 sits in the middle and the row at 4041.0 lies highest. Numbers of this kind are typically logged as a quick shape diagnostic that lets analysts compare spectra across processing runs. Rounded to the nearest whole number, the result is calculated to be 101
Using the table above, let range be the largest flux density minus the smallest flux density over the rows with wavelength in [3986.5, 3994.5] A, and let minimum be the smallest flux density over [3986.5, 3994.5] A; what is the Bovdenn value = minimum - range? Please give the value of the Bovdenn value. 77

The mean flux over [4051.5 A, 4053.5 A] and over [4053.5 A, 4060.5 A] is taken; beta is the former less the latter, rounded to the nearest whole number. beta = 10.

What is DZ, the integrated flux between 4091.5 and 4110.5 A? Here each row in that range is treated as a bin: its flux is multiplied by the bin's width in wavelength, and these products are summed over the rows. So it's 1707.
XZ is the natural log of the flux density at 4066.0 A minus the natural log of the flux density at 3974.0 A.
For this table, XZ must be 0.42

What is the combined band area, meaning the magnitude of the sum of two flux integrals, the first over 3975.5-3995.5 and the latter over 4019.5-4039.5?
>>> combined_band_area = 3375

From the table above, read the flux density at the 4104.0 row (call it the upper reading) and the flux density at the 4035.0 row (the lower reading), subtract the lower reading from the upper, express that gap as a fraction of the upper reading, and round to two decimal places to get -0.25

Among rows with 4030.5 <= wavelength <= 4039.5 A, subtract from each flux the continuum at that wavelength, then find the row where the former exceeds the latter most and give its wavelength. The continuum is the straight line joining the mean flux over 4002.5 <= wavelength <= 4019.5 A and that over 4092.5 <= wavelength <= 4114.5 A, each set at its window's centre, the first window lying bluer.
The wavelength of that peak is 4031.0 A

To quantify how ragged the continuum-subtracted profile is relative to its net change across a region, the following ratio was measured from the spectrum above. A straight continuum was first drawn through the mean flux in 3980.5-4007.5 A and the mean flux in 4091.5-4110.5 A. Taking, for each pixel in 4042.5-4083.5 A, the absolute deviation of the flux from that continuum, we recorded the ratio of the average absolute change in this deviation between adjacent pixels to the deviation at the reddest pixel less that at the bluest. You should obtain 2.2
